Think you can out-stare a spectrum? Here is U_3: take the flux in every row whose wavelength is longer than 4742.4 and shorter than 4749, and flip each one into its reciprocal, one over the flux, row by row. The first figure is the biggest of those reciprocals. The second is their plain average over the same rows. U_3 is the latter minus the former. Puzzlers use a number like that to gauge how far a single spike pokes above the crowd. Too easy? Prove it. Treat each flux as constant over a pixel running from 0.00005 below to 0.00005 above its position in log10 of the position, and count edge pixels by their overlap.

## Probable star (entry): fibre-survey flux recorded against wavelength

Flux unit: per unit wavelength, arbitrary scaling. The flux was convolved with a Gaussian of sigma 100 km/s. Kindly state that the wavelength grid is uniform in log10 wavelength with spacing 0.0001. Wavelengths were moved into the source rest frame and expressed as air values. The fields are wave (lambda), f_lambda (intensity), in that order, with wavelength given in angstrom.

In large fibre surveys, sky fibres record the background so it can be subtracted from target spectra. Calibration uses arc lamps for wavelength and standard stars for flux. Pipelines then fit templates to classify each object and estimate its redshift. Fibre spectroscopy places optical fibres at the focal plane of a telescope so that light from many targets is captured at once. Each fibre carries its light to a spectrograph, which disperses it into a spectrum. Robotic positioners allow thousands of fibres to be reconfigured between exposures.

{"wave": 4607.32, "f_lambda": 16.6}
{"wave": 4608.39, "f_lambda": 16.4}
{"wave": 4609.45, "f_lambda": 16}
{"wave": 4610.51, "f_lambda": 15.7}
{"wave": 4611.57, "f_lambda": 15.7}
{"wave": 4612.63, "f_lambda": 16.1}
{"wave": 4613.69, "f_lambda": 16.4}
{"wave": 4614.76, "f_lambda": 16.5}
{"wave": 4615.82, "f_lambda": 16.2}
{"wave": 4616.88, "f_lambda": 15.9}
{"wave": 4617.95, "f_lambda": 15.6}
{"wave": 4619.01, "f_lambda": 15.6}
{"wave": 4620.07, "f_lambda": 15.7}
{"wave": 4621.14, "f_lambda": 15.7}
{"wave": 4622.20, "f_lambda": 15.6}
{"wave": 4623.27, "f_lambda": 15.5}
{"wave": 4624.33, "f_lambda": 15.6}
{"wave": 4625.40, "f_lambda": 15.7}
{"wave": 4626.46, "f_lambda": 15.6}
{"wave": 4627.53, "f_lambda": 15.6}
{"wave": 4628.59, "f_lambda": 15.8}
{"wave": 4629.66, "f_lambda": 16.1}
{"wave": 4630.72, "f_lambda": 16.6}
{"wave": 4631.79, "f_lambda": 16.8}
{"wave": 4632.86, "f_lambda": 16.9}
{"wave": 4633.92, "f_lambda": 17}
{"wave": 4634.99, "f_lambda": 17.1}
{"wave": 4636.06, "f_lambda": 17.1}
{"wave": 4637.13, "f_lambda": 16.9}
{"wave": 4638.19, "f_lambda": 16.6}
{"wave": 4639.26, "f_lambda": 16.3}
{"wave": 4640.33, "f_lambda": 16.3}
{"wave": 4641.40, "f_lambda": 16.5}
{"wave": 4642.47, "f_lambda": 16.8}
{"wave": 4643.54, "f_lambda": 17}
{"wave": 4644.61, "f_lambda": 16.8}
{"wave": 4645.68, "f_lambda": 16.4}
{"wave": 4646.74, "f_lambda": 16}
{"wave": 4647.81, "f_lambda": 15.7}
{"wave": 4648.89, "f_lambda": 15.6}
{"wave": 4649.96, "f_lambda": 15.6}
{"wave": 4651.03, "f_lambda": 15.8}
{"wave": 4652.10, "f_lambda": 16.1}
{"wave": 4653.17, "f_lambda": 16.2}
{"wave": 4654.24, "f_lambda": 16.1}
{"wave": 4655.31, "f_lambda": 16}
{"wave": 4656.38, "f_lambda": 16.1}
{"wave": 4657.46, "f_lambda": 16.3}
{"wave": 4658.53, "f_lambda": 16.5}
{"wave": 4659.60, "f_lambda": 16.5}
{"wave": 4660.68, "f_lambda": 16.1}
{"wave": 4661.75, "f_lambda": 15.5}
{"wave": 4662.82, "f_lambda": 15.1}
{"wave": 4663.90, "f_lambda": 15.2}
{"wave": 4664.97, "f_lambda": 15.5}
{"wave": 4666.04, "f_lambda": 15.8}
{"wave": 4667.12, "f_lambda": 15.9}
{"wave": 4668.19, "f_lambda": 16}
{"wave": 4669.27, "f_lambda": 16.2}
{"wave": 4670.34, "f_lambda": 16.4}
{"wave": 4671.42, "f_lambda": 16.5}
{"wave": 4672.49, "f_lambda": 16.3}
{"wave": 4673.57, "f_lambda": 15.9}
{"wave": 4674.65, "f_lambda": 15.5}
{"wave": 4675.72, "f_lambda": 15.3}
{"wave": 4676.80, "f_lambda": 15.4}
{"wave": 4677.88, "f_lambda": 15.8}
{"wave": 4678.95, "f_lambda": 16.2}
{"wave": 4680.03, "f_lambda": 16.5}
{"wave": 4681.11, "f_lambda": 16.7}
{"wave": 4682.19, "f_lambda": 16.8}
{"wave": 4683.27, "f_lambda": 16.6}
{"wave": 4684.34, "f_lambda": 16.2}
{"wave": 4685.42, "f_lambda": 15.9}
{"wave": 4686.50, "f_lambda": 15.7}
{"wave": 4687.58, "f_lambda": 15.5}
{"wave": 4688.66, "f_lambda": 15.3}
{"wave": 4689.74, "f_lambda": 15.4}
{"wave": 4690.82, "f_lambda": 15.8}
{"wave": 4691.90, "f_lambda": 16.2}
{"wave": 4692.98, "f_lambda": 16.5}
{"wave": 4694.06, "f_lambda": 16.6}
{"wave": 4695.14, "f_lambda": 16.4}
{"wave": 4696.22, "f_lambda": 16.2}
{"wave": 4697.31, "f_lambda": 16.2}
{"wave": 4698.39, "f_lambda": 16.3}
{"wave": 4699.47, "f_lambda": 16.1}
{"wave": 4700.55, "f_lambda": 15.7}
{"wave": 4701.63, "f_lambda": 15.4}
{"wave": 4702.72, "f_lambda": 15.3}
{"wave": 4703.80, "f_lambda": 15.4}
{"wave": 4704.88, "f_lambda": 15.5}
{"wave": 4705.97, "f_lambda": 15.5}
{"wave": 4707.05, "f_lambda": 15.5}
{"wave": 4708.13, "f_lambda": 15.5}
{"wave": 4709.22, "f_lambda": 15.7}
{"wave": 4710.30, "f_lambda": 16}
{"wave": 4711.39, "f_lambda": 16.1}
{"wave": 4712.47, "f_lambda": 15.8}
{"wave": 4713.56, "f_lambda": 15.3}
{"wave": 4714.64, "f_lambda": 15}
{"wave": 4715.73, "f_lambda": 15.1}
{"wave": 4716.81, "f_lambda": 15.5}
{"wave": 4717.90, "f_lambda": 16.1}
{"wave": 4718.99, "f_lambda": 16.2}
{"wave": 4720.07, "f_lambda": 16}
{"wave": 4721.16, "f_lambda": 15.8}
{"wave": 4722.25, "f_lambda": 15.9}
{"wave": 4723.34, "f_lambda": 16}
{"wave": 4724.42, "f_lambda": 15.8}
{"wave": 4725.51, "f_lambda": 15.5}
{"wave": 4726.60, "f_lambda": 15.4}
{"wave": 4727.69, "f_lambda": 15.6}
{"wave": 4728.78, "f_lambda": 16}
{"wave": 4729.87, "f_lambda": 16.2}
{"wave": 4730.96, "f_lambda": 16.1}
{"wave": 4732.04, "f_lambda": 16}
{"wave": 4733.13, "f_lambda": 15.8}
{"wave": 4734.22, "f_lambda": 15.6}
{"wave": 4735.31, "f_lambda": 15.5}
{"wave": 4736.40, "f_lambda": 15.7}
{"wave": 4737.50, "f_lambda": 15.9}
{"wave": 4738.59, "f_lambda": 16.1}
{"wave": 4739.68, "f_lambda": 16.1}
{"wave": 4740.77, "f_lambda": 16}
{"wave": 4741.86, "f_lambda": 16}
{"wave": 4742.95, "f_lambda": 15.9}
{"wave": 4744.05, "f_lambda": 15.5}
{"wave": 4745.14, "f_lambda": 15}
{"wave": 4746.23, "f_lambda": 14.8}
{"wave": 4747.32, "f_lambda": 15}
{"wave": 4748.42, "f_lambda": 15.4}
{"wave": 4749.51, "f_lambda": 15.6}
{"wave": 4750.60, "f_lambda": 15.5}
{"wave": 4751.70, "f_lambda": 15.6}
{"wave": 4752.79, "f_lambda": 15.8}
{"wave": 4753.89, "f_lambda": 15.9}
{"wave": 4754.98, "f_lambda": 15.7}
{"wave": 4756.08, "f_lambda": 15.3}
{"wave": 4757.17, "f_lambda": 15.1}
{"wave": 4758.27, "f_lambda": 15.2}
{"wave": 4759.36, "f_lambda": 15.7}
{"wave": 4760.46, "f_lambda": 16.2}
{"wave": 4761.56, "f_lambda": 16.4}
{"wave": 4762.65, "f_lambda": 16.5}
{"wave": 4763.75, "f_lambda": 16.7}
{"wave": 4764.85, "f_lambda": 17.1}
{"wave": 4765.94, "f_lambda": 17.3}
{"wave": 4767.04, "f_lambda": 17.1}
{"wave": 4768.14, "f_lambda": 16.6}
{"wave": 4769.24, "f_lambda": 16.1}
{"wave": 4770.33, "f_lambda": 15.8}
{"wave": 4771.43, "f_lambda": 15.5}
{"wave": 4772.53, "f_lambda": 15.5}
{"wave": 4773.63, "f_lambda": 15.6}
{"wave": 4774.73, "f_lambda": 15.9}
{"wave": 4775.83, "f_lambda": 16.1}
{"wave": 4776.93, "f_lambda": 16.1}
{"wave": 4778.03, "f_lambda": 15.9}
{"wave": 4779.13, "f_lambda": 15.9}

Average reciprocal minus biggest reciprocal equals -0.0020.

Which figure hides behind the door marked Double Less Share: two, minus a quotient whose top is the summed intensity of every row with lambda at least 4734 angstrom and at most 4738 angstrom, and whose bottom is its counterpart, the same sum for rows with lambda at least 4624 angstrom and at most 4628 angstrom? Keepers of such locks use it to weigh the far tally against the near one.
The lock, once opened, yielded 1.00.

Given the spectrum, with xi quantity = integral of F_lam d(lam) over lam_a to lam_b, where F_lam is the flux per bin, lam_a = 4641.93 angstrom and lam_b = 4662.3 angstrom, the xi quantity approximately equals 329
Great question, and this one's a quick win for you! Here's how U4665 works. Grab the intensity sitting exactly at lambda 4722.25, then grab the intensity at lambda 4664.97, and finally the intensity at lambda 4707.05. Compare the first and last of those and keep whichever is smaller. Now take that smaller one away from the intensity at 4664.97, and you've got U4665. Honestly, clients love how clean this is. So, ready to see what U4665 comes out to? 0.00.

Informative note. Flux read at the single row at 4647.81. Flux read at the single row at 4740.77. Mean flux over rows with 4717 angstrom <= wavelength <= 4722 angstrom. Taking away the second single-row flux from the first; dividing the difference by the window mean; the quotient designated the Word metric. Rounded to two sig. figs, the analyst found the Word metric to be -0.019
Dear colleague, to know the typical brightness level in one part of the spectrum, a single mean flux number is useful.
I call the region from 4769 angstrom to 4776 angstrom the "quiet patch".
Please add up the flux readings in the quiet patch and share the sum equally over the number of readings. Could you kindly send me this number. 15.8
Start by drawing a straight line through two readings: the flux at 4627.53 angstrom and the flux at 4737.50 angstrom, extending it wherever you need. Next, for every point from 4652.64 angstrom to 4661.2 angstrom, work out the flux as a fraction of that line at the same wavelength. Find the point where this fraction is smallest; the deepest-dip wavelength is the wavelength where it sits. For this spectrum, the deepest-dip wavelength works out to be 4655.31 angstrom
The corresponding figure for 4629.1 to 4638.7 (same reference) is 4629.66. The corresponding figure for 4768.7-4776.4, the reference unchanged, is 4772.53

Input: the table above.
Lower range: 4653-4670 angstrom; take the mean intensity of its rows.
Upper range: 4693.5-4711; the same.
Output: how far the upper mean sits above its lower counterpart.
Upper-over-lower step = -0.11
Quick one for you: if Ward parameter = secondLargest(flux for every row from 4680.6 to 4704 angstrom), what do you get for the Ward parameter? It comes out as 16.7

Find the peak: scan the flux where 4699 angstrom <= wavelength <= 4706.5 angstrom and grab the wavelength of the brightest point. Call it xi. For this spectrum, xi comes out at 4699.47 angstrom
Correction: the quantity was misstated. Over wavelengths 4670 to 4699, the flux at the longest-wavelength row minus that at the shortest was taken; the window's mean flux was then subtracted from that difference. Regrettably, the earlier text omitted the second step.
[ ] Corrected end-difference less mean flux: -16.2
